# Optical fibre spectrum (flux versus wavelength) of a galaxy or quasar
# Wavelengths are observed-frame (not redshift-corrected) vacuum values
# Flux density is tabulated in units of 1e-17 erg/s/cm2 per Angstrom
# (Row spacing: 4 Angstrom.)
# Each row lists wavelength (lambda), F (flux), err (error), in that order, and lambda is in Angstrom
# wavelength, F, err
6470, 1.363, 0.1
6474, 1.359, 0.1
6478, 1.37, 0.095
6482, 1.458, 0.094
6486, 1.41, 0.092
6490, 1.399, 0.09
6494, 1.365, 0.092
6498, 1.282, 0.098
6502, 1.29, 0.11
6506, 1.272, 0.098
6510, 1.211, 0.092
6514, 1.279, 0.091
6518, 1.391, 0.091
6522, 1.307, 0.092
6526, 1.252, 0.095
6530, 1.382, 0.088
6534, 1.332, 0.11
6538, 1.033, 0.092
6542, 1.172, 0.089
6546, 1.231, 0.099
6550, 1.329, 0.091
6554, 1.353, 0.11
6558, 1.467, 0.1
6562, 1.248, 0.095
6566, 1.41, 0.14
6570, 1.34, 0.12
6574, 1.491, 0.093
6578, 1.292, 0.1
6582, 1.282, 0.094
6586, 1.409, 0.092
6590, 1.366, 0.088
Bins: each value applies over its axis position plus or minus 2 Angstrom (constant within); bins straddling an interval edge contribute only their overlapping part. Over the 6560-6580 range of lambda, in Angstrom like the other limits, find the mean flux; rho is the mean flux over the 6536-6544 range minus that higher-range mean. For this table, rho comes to -0.25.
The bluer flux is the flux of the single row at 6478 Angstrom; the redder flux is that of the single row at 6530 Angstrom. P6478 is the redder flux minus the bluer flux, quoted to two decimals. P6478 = 0.01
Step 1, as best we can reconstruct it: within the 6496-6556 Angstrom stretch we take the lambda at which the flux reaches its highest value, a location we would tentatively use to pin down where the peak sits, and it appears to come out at 6518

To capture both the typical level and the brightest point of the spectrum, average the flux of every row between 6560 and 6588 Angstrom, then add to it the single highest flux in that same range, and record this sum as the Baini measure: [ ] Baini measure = 2.84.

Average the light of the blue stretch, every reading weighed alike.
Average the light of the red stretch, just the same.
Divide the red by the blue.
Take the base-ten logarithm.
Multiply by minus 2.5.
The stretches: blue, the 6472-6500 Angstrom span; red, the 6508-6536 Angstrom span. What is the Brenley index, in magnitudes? 0.06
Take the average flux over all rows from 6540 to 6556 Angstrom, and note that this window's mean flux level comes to 1.27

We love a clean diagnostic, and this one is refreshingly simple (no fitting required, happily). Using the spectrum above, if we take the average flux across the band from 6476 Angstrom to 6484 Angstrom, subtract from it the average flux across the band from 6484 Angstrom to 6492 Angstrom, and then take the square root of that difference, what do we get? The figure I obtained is 0.10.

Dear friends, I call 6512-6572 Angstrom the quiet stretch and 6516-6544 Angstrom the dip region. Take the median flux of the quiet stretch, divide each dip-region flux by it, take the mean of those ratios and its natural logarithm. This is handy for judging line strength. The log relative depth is -0.05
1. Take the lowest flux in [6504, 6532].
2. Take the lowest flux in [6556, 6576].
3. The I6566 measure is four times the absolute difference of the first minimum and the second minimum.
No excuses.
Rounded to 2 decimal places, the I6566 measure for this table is 0.15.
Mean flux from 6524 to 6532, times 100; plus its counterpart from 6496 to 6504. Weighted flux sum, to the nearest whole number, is 133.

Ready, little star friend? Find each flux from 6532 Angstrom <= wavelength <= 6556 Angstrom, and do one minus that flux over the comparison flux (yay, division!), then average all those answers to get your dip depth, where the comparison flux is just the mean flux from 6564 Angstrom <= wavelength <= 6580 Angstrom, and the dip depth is 0.10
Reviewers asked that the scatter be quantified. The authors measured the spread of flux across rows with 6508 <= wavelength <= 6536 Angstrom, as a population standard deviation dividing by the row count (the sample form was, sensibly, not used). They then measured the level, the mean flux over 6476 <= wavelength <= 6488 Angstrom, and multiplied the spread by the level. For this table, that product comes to 0.09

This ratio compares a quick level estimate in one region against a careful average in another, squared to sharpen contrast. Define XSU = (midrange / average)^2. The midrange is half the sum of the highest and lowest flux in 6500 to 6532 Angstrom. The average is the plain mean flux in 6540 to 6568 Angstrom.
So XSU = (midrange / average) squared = 0.98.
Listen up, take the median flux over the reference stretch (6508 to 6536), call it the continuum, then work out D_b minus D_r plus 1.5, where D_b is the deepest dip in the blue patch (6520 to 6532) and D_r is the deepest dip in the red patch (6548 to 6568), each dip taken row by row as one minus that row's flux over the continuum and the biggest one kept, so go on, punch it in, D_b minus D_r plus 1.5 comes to 1.50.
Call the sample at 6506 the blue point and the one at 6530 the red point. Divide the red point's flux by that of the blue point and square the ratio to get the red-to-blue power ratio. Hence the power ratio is 1.18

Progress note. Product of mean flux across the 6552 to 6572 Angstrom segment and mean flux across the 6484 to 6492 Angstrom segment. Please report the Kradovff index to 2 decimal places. 1.92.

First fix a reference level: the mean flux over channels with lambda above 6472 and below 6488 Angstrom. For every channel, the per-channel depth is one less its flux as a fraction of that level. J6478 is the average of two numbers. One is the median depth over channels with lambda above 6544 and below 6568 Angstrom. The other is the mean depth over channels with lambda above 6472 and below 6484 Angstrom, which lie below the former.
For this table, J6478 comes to 0.022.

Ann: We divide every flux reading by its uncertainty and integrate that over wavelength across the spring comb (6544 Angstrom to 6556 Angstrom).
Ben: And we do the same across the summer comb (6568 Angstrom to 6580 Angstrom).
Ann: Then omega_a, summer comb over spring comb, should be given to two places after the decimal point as 1.02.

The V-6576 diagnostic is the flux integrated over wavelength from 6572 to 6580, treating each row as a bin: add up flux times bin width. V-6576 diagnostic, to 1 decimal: 11.1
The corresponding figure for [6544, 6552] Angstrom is 10.2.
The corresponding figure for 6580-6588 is 10.8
